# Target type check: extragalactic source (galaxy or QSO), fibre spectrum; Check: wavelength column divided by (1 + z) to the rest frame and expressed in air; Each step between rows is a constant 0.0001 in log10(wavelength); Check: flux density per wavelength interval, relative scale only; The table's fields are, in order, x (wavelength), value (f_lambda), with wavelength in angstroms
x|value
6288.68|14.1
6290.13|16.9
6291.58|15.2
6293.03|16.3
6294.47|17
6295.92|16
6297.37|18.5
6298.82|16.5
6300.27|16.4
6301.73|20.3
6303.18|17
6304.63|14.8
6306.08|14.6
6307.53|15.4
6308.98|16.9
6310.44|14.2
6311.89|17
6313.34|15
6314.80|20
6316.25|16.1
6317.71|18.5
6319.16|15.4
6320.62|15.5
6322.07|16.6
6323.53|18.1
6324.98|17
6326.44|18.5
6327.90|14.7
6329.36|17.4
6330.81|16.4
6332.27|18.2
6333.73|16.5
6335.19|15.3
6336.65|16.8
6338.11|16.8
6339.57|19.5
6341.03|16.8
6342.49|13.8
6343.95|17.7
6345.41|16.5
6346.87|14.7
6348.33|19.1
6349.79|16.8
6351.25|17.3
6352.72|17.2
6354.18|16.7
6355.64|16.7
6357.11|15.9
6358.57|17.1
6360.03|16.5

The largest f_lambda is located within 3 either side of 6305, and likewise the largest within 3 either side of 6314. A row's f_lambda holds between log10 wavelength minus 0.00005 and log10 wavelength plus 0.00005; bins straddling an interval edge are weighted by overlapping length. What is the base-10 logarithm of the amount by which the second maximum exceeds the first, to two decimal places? 0.48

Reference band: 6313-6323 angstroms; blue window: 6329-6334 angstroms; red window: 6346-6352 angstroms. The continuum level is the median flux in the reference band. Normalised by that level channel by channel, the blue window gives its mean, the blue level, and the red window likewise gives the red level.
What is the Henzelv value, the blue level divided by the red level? 1.01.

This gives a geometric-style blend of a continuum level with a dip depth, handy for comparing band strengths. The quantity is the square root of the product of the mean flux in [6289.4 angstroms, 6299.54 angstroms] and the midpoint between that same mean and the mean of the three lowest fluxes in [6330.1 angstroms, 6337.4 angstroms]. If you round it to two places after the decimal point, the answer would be 16.49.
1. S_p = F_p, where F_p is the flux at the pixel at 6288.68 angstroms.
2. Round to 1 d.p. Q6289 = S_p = 14.1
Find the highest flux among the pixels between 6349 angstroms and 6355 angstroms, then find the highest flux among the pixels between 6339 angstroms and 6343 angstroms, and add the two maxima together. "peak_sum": 36.8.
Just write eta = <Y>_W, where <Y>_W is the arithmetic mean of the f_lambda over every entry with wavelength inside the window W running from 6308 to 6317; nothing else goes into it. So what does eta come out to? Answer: 16.5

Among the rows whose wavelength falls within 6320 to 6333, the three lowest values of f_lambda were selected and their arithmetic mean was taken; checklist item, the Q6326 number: 15.53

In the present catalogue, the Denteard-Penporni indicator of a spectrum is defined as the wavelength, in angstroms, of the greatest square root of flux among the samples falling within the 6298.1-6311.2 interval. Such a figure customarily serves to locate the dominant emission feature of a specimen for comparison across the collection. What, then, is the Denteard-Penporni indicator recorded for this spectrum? 6301.73 angstroms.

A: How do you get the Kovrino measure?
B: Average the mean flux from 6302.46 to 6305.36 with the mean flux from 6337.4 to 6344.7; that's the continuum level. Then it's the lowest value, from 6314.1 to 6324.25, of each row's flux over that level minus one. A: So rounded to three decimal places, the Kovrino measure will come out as -0.062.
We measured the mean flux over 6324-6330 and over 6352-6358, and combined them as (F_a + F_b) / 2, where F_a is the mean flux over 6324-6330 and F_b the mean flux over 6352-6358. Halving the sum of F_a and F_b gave 16.8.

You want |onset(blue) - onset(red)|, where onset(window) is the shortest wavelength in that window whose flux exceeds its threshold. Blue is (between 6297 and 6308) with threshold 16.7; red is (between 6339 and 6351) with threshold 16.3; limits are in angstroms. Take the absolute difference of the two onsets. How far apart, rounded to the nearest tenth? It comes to 42.2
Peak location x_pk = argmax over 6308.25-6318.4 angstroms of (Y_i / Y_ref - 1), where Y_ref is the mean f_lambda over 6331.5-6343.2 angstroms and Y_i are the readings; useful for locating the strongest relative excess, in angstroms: 6314.80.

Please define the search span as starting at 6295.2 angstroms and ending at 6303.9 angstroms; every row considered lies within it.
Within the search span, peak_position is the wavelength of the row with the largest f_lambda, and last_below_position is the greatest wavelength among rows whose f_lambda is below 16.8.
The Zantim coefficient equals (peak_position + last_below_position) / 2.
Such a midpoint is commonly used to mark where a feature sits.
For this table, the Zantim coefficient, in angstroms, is 6301.0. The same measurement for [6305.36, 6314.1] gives 6312.6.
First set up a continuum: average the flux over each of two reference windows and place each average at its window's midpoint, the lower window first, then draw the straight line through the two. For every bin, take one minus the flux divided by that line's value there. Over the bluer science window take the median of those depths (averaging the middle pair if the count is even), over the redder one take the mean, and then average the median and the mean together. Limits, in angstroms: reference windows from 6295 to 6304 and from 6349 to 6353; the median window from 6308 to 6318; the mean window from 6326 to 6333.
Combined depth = 0.020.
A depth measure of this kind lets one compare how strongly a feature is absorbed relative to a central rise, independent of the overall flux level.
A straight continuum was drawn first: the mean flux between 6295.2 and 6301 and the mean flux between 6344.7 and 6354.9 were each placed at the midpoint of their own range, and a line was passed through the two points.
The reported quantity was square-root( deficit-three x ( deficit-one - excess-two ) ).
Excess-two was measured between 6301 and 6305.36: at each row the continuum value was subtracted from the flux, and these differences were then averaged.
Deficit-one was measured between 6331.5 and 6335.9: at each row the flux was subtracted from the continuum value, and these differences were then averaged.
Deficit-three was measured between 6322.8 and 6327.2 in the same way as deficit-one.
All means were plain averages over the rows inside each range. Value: 0.54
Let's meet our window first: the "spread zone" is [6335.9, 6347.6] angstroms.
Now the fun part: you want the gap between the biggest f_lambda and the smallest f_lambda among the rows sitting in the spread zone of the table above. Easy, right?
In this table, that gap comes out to 5.7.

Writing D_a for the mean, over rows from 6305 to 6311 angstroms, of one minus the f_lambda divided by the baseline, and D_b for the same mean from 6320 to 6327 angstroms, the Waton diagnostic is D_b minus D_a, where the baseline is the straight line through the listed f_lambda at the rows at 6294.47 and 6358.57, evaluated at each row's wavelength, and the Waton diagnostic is -0.108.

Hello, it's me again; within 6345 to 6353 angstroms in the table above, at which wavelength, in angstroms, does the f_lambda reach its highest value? 6348.33 angstroms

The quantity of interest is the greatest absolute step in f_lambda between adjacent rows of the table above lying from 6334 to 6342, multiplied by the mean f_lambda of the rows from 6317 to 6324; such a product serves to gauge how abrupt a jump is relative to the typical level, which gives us 45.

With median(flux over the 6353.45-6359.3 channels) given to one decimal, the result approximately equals 16.7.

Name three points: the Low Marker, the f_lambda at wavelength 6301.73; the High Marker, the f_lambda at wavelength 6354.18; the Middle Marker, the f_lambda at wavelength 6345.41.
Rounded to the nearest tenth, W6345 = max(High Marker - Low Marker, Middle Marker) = 16.5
